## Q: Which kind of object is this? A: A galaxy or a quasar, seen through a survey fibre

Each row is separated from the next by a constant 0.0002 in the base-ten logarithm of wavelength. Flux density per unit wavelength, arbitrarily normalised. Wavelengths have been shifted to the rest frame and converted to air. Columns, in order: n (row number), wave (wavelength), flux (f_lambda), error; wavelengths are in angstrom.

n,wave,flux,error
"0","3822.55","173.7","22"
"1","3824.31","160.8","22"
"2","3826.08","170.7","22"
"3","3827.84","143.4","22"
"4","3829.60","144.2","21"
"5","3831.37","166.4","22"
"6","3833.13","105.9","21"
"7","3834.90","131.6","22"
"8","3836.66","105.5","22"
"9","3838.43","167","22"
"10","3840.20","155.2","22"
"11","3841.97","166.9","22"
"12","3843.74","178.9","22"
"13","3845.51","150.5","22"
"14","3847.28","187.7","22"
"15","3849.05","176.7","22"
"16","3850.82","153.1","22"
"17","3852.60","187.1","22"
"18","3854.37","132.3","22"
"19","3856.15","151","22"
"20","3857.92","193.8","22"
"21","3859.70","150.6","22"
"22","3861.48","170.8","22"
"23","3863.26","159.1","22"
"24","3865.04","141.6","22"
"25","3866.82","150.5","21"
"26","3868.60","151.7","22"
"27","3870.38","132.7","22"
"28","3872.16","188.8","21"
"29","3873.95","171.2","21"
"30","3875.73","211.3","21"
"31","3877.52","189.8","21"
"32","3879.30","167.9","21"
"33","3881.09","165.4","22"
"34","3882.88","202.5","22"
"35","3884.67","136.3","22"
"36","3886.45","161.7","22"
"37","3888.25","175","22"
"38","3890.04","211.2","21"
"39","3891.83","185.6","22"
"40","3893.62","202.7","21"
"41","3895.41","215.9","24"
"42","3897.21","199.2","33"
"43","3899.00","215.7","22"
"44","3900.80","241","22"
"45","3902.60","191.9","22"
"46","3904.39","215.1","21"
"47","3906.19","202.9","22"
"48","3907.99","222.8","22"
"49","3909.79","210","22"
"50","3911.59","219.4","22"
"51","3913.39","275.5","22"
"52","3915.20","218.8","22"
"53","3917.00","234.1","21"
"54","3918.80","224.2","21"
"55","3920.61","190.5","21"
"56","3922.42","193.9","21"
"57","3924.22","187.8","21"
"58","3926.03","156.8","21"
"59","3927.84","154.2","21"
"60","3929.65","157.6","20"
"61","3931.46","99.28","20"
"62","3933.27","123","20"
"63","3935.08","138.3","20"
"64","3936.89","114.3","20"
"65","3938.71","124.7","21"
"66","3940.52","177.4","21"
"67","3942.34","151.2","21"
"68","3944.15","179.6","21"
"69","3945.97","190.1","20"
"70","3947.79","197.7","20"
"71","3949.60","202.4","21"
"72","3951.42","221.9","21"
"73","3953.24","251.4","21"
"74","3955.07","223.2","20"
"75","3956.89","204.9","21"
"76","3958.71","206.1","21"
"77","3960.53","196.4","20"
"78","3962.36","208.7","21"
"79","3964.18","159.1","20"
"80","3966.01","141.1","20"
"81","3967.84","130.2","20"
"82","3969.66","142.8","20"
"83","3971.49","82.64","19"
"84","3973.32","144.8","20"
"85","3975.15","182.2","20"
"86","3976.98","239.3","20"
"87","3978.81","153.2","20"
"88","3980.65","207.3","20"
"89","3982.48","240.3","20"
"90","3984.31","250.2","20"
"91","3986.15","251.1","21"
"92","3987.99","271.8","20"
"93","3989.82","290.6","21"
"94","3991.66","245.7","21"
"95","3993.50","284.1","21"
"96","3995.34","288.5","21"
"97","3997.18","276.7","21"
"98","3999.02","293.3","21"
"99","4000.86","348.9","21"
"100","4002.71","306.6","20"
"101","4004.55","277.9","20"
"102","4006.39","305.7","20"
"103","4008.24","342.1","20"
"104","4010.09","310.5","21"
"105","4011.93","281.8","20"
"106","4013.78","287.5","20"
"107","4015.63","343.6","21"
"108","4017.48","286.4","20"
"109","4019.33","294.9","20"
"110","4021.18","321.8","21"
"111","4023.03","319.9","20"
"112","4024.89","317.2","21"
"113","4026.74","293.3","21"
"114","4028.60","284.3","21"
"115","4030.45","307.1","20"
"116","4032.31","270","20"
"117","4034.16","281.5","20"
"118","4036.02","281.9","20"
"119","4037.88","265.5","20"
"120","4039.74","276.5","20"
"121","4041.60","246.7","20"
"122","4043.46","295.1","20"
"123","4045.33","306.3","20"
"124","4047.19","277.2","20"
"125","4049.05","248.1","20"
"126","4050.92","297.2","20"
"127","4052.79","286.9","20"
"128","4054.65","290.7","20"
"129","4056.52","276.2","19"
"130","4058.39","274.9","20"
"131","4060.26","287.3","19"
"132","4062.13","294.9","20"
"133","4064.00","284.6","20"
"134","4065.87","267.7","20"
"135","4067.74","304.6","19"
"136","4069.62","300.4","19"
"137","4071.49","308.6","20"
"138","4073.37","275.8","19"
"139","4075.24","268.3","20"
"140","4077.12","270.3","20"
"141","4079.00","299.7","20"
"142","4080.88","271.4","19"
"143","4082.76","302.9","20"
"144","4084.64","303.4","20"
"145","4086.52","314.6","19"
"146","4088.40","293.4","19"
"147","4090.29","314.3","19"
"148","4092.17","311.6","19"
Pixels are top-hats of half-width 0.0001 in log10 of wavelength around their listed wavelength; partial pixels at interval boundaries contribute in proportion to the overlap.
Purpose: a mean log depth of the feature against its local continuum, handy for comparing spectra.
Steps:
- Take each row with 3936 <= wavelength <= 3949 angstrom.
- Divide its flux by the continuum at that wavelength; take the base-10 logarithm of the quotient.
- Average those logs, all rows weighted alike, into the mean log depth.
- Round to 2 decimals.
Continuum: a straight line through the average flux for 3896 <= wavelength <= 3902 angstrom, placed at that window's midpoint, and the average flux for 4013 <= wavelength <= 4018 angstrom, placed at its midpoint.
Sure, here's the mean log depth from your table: -0.20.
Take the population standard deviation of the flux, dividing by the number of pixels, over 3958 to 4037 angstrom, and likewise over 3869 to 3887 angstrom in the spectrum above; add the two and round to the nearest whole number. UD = 89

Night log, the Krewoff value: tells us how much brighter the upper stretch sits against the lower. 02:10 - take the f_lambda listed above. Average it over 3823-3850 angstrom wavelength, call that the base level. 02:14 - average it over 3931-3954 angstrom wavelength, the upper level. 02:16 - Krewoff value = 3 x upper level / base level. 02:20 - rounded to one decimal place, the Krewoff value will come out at 3.3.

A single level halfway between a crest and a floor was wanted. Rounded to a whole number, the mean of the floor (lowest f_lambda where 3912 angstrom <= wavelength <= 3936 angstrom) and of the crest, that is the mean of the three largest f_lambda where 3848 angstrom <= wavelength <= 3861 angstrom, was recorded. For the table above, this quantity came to 143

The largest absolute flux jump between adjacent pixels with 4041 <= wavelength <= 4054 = 49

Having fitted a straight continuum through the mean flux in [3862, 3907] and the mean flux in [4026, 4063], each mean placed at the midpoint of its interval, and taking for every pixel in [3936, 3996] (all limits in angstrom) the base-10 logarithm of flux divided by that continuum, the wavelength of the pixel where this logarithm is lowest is 3971.49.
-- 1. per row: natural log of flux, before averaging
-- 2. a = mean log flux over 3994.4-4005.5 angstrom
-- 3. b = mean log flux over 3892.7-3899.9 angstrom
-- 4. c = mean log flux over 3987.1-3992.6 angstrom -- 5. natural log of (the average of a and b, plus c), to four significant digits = 2.408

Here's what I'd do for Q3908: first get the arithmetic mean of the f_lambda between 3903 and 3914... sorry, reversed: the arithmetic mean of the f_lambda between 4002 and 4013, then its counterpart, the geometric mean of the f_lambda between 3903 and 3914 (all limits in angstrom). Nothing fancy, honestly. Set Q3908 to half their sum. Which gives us 264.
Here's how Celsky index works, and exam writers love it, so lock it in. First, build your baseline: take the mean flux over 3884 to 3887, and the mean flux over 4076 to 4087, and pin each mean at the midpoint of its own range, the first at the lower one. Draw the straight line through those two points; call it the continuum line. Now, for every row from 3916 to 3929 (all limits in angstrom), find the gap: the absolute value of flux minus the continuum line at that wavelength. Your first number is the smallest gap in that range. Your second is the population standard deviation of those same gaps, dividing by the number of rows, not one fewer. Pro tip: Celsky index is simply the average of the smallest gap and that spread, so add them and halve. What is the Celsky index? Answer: 14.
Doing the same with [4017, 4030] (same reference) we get 23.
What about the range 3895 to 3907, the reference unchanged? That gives 23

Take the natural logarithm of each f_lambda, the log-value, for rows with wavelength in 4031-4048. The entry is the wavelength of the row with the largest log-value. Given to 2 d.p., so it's 4045.33 angstrom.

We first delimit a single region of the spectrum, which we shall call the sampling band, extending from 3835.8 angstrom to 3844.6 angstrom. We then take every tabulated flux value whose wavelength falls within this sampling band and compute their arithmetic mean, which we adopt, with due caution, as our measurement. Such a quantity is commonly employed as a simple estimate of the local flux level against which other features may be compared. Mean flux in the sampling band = 155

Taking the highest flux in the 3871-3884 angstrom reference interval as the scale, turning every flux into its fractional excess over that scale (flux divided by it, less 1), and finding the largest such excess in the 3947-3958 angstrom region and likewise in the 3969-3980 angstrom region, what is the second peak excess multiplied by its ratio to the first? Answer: 0.1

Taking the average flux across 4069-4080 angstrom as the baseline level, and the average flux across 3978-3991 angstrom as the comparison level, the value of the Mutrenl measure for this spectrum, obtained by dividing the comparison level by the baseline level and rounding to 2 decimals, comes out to 0.83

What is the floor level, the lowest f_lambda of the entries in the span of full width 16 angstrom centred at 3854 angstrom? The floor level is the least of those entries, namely 132.3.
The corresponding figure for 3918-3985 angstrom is 82.64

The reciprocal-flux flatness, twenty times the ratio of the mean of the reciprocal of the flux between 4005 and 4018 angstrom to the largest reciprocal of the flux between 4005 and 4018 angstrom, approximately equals 18.4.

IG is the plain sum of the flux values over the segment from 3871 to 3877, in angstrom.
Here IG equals 571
